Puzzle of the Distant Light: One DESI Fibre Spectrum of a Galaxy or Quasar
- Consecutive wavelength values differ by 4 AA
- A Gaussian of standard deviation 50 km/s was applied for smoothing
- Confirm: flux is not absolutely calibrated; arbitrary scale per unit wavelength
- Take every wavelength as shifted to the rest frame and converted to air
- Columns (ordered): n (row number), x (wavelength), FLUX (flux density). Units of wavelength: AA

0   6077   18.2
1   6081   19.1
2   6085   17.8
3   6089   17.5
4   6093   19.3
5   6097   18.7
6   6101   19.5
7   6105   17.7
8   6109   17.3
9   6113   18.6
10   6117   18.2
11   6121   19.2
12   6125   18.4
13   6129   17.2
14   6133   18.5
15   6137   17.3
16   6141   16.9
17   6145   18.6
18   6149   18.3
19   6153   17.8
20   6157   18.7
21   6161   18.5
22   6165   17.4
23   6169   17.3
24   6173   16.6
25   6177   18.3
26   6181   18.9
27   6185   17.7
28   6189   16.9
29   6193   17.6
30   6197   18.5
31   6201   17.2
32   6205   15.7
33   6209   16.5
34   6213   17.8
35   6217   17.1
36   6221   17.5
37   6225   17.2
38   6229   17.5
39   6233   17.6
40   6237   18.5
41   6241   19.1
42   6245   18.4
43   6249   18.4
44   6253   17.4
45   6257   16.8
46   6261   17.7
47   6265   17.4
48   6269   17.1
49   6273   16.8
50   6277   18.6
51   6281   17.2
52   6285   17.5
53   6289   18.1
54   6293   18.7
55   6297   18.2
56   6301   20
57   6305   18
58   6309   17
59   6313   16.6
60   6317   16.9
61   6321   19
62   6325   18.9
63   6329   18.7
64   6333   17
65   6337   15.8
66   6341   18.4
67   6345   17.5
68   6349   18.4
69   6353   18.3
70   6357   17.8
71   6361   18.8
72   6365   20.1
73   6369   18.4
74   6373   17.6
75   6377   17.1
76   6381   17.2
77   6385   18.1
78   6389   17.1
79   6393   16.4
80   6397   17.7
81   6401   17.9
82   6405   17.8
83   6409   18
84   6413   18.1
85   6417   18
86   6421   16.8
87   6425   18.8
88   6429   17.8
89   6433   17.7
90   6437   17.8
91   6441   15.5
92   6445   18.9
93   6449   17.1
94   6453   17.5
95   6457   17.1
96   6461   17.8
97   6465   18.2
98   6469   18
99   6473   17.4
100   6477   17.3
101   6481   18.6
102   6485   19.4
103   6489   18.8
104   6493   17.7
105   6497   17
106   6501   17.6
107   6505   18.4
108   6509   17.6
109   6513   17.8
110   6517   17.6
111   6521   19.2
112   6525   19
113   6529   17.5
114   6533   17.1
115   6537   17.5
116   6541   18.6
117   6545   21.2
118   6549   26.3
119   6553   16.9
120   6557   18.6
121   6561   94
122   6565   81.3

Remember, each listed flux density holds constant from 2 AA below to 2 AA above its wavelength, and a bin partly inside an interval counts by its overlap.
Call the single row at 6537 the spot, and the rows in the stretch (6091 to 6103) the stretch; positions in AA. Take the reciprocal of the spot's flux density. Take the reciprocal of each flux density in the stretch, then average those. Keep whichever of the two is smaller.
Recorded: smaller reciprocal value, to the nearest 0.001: 0.052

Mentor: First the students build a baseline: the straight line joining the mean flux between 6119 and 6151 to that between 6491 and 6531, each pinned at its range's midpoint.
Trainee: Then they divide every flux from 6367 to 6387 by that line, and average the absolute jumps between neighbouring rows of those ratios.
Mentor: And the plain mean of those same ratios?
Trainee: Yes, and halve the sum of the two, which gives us 0.508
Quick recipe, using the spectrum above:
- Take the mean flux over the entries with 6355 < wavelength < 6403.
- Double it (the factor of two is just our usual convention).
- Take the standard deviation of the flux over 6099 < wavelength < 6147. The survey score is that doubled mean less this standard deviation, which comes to 34.9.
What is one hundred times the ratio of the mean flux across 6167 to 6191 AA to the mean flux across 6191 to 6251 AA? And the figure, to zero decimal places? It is 100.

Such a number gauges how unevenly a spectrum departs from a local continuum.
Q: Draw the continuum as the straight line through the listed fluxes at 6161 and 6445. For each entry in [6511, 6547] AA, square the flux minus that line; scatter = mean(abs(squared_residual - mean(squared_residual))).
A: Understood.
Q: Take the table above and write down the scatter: 1.27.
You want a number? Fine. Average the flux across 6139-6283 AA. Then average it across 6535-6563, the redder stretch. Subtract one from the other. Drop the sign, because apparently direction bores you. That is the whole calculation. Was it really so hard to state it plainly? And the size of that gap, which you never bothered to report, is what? 12.8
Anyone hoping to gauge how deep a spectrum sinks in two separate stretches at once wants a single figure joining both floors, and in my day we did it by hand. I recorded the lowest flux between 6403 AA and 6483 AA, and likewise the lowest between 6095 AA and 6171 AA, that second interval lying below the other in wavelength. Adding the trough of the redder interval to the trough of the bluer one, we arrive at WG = 32.4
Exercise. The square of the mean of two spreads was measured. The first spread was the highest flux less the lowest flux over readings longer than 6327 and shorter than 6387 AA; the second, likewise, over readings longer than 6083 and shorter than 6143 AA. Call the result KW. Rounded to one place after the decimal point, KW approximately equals 11.9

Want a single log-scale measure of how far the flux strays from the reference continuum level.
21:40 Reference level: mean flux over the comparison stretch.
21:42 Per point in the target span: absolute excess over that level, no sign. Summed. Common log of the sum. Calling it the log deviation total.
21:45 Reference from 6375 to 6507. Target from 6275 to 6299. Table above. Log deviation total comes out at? 0.54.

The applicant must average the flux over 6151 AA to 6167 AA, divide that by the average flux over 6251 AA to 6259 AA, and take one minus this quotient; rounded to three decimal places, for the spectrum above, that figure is -0.058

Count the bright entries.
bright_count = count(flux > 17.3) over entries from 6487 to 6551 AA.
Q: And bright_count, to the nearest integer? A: 14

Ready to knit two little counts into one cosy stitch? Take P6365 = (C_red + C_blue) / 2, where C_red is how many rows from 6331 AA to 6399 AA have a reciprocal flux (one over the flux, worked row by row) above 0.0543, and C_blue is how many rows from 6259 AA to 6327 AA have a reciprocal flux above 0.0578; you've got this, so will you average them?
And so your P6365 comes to 10.5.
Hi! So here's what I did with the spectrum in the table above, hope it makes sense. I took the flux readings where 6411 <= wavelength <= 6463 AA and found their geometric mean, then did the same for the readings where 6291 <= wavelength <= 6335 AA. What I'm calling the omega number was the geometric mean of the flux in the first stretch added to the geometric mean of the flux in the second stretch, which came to 35.6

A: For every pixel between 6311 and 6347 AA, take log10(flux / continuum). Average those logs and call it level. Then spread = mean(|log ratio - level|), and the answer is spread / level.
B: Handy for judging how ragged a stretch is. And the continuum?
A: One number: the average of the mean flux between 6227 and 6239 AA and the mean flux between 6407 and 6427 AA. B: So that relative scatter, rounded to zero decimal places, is -3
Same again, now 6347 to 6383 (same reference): 3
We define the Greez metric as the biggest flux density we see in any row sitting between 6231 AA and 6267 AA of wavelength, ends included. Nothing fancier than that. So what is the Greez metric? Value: 19.1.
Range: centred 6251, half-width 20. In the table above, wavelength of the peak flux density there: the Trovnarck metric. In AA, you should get 6241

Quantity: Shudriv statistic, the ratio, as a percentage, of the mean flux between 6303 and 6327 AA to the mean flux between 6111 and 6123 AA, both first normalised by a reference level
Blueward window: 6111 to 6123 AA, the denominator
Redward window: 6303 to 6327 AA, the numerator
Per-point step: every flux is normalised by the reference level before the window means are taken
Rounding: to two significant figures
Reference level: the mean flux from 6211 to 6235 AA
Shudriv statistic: 95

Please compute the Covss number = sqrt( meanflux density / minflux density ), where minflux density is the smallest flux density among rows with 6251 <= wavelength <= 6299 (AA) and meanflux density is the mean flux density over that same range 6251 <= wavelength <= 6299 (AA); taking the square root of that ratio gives 1.02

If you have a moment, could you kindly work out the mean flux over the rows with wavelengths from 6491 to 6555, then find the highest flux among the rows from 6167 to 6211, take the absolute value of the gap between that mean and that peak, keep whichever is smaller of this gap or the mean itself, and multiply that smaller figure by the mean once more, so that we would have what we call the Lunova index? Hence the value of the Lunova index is 6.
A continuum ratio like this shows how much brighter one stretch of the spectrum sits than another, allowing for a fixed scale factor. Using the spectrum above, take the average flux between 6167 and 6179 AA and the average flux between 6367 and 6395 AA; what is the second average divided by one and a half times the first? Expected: 0.667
